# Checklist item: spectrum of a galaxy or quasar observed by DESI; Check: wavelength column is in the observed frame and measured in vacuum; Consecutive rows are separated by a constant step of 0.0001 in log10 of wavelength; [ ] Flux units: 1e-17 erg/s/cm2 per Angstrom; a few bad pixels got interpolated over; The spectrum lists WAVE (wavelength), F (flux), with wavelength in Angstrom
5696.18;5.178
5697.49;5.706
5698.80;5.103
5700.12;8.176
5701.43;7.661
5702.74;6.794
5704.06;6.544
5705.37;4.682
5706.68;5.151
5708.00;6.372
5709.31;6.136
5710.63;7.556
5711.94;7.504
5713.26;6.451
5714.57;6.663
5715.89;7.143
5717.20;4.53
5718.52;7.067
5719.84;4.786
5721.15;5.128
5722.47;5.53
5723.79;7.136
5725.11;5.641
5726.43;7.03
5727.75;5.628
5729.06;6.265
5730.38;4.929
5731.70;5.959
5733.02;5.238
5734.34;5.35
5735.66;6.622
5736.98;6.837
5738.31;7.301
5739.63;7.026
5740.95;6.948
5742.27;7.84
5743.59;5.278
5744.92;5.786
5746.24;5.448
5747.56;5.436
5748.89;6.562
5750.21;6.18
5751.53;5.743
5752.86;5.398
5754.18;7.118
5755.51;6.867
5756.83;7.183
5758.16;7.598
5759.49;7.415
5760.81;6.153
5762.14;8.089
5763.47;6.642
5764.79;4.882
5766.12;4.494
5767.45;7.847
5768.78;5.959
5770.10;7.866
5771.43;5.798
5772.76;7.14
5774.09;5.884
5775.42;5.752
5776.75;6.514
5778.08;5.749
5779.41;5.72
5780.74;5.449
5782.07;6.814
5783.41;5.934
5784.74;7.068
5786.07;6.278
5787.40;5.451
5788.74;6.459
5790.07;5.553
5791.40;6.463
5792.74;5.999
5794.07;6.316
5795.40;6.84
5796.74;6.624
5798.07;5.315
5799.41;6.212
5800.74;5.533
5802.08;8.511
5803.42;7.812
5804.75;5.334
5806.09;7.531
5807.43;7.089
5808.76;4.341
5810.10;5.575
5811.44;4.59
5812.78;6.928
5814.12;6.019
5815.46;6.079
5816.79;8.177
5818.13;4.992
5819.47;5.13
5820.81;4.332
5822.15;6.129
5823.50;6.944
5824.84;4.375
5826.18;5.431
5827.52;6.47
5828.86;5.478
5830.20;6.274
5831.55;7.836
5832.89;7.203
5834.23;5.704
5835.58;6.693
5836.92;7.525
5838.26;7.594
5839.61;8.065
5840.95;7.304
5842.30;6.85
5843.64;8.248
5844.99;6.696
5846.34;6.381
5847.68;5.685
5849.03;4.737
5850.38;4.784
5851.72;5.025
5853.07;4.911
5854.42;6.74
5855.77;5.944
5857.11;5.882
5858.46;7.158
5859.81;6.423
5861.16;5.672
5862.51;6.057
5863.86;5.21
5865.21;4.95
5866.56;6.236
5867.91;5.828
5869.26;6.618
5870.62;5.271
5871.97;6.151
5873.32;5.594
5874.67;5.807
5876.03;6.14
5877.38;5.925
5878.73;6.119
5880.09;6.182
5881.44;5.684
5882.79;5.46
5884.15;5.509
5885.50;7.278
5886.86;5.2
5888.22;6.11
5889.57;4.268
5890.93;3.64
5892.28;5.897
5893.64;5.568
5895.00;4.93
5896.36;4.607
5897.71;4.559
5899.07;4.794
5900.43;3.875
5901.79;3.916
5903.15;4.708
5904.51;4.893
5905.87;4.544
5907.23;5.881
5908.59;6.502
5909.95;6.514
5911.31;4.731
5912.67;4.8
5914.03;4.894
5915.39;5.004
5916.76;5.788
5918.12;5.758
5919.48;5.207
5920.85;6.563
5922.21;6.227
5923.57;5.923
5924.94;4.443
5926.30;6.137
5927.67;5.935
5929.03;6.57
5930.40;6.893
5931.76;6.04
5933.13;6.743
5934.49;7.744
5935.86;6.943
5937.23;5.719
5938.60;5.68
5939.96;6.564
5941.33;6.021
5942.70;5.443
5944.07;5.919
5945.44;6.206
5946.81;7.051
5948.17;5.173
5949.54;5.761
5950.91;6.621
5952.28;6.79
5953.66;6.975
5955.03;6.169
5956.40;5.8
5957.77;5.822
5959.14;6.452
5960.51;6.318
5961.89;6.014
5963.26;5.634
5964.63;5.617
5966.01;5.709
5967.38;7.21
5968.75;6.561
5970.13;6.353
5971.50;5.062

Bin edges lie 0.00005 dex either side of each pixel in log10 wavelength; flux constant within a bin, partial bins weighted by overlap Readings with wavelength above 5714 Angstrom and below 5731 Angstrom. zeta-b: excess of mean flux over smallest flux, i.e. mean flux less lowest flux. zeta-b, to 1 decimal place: 1.4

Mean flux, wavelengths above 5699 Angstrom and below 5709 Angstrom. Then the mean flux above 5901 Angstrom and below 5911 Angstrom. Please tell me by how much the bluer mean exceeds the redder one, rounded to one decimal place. 1.2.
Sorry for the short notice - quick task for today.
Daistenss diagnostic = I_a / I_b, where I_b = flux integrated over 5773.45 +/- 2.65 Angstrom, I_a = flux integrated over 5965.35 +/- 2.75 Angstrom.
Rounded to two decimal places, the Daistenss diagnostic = 1.02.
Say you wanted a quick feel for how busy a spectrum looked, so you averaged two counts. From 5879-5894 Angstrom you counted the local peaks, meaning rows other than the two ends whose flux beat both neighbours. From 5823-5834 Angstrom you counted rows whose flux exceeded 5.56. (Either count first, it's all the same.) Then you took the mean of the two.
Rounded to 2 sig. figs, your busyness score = 4.0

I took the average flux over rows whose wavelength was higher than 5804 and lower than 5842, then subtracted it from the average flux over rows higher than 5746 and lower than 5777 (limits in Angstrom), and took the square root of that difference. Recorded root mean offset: 0.40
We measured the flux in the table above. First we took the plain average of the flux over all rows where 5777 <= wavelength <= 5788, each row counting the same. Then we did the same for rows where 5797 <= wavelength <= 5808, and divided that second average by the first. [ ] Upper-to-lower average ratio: 1.10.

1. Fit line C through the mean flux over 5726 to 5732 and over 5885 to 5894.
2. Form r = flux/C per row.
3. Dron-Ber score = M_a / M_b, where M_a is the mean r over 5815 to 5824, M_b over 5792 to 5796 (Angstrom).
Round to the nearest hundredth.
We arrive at 0.95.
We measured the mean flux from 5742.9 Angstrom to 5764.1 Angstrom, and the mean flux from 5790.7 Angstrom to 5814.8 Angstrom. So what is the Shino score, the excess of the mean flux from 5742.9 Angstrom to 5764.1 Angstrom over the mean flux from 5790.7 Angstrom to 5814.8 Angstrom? 0.2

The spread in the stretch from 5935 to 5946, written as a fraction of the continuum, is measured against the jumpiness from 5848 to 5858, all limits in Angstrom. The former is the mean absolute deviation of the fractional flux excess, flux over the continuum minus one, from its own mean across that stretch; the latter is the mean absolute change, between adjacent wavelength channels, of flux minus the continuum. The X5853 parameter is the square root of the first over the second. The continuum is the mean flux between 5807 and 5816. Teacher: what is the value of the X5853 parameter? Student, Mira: 0.36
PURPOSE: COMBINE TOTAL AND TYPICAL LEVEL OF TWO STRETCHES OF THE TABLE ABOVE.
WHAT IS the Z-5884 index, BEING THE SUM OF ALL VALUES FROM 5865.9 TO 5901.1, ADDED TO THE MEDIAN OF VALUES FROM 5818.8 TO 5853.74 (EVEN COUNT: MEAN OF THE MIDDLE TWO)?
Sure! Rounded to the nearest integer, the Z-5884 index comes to 150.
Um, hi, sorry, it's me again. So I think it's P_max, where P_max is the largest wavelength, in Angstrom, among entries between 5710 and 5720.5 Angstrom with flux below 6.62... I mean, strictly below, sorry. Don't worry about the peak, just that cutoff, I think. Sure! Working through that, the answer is 5719.84 Angstrom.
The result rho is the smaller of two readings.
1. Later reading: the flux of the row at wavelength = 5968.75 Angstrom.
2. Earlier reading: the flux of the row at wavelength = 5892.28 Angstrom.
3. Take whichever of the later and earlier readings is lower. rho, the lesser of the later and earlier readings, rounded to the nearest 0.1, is 5.9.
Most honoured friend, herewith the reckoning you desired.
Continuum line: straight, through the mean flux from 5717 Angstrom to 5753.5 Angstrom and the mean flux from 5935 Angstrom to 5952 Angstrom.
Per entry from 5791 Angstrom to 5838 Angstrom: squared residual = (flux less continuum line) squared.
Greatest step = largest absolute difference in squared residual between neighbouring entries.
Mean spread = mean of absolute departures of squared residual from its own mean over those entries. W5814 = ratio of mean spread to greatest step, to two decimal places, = 0.20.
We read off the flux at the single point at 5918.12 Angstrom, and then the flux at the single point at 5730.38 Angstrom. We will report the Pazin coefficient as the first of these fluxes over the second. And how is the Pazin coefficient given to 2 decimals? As 1.17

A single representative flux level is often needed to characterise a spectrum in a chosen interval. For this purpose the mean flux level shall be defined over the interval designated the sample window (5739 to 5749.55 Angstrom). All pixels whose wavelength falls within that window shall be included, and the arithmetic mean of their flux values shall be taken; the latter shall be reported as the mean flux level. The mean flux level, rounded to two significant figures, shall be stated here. 6.3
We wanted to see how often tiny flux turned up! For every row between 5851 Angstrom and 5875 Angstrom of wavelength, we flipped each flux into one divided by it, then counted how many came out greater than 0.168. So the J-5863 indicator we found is 11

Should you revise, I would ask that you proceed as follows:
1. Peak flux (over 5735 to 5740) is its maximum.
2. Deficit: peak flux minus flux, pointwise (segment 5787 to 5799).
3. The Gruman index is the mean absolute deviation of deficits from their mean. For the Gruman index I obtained 0.47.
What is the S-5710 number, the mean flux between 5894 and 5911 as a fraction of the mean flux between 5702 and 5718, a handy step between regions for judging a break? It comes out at 0.79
